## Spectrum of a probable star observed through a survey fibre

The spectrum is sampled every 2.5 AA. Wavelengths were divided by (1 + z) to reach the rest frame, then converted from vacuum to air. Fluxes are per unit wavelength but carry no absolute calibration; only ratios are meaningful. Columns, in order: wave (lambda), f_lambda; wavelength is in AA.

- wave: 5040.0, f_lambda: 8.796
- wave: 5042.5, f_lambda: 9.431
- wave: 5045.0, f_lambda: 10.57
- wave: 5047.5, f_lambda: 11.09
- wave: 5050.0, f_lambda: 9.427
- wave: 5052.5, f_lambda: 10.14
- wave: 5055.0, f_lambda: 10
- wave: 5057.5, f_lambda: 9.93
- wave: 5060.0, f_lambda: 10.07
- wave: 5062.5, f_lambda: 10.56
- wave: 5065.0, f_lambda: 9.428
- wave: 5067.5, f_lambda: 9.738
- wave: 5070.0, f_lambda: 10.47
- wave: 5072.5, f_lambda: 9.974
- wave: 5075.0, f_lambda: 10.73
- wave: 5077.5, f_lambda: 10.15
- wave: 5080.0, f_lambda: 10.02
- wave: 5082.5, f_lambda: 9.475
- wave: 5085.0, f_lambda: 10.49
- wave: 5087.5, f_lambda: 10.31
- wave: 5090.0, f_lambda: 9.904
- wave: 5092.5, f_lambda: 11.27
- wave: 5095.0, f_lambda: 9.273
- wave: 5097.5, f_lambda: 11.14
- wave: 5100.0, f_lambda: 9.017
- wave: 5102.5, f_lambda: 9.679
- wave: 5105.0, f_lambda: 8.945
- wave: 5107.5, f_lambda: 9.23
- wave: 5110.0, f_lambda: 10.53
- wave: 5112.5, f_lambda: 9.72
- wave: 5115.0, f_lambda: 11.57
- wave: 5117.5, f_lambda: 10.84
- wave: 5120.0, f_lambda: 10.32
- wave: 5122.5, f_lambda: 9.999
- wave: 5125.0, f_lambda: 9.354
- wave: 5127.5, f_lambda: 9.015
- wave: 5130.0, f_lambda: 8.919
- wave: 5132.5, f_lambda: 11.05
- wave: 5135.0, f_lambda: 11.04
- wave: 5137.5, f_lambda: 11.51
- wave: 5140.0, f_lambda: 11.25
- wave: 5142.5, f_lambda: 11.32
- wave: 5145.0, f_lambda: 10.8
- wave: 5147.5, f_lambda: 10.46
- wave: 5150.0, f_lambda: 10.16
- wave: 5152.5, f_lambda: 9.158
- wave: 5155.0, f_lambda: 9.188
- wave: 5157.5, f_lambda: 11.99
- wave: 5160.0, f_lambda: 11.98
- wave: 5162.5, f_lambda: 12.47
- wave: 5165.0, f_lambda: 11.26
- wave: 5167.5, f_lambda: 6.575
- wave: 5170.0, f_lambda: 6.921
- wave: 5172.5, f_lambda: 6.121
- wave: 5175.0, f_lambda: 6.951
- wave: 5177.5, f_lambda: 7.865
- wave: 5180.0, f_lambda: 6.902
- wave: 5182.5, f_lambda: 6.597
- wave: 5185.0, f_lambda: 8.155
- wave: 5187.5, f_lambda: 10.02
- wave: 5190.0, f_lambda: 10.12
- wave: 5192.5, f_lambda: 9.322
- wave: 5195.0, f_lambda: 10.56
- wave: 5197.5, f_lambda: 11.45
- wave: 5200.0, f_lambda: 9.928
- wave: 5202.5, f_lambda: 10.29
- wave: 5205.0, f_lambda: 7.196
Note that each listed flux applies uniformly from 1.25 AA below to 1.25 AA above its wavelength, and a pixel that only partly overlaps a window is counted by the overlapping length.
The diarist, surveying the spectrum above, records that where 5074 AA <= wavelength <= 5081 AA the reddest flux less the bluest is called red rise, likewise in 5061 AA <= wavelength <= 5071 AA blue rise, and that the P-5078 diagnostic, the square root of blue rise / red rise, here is 0.4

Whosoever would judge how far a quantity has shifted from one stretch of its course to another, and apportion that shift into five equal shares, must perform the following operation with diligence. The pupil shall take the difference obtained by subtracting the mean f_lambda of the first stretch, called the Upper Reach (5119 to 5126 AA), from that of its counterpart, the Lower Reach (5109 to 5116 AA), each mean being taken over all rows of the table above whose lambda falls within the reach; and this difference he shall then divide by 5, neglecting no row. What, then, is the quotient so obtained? 0.14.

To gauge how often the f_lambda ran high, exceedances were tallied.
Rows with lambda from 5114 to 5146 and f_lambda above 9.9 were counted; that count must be 10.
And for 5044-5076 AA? 10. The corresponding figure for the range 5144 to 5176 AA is 7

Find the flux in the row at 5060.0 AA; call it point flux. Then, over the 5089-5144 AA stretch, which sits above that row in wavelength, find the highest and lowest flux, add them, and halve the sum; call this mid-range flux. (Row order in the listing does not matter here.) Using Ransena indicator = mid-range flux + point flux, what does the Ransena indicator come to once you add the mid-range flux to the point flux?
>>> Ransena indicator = 20.3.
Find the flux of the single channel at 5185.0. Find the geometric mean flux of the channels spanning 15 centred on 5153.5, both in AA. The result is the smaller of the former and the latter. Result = 8.2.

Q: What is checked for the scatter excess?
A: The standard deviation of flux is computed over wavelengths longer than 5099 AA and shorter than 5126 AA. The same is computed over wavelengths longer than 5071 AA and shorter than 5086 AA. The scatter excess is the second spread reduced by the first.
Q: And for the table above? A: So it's -0.39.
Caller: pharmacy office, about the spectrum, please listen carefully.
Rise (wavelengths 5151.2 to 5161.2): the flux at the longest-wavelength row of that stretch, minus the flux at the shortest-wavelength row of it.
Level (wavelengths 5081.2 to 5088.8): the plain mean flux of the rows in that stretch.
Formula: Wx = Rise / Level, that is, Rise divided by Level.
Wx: 0.3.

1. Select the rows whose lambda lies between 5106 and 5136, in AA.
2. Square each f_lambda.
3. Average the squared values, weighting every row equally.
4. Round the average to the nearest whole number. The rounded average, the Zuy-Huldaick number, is 103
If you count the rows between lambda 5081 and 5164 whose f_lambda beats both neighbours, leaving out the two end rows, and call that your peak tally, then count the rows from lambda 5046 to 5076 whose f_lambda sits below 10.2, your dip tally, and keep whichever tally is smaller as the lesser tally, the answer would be 8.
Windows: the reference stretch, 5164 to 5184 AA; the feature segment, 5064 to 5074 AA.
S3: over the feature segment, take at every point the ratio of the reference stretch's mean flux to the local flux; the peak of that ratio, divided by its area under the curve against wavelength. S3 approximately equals 0.105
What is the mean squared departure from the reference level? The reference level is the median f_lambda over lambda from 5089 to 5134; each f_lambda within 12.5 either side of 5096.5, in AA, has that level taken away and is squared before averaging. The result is 0.66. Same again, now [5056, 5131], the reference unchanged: 0.52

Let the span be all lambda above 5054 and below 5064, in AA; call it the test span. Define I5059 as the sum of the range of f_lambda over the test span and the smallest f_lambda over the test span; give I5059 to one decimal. 10.6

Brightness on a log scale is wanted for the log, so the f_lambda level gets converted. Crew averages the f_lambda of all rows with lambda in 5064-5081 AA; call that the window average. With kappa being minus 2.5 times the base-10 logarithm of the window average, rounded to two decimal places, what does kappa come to -2.51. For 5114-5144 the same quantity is -2.55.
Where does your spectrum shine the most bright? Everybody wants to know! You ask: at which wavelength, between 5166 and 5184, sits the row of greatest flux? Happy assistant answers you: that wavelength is 5177.5 AA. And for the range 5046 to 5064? 5047.5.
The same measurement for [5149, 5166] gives 5162.5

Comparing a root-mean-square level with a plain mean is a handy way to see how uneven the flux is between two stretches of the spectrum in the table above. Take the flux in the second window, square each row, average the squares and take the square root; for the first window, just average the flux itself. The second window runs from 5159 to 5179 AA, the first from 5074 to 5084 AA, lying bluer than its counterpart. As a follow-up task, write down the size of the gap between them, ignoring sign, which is 1.0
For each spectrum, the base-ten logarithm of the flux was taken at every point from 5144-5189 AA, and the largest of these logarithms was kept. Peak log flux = 1.10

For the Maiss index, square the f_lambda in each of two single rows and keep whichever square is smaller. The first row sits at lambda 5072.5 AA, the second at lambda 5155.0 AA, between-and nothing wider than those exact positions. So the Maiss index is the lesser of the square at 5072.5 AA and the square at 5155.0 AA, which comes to 84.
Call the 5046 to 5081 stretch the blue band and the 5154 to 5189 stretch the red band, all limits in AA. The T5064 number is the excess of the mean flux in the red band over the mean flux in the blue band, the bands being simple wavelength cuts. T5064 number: -1.3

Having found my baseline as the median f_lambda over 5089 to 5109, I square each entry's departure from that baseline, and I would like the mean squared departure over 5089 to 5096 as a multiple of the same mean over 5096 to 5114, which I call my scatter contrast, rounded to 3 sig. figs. 1.77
